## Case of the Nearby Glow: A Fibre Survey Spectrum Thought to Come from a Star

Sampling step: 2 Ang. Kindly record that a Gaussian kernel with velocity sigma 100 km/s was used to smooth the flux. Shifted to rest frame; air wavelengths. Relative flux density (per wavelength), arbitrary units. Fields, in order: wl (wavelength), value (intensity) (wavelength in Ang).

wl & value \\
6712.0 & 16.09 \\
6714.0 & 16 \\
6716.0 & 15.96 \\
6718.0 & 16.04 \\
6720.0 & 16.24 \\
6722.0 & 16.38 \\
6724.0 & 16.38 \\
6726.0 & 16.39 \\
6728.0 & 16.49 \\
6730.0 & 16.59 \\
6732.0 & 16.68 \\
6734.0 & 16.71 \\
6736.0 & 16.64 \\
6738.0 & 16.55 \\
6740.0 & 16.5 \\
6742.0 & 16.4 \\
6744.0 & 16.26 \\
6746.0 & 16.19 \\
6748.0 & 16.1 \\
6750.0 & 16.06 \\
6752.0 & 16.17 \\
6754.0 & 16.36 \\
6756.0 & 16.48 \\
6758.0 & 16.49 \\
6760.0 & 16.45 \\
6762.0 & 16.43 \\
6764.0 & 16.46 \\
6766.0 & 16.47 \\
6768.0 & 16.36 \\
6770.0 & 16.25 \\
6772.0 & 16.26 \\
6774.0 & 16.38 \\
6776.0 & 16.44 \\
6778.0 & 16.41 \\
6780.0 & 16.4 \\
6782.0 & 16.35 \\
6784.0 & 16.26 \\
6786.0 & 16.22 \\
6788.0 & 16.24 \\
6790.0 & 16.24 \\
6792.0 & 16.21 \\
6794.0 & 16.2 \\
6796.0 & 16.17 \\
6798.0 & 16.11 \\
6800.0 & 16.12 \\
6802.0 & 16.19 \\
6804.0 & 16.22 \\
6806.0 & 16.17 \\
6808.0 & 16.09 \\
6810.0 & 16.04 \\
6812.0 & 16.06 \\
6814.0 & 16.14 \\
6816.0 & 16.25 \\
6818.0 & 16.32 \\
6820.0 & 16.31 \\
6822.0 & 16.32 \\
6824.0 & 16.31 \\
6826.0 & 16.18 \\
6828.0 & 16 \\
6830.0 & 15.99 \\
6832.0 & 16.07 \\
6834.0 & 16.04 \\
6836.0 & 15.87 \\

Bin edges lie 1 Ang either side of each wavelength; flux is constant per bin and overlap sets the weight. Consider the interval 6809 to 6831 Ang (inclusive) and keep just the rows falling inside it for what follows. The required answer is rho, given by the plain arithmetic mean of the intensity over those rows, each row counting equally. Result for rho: 16.2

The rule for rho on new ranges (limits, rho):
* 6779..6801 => 16.2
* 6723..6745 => 16.5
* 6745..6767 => 16.3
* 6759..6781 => 16.4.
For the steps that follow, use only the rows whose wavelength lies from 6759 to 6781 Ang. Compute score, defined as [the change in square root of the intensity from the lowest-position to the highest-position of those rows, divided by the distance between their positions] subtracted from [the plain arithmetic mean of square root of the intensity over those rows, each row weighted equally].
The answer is 4.05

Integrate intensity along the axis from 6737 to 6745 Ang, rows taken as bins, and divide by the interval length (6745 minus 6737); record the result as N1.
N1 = 16.4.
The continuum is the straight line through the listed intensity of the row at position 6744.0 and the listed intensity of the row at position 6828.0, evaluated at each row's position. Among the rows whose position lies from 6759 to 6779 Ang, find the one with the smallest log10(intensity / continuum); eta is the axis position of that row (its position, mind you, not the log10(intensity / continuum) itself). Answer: 6770.0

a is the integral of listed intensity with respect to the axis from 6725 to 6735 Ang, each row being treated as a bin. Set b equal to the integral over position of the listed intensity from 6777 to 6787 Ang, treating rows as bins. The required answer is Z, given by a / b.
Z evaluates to 1.01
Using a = 165.7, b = 163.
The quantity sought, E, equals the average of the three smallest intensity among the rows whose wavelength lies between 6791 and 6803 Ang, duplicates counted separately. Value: 16.1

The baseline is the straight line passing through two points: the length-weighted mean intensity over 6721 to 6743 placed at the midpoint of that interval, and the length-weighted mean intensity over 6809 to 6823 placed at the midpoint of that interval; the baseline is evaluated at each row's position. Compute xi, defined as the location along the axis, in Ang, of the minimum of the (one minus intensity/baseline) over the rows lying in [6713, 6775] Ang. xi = 6734.0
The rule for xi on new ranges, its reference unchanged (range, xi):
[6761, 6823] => 6822.0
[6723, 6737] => 6734.0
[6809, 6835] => 6822.0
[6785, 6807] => 6804.0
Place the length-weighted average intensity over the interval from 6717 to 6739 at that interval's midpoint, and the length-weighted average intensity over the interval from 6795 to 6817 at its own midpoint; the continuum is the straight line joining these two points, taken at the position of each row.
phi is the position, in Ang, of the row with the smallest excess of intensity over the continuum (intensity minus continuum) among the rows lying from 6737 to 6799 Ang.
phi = 6750.0 Ang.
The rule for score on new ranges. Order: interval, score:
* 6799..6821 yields 4.02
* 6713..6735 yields 4.04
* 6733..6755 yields 4.05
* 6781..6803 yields 4.03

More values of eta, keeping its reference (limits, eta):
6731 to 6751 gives 6750.0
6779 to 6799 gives 6798.0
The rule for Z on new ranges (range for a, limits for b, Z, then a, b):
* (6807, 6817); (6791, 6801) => 1.00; 161.2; 162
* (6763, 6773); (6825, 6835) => 1.02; 163.6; 161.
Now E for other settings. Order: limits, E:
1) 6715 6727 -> 16.1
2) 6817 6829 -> 16.2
